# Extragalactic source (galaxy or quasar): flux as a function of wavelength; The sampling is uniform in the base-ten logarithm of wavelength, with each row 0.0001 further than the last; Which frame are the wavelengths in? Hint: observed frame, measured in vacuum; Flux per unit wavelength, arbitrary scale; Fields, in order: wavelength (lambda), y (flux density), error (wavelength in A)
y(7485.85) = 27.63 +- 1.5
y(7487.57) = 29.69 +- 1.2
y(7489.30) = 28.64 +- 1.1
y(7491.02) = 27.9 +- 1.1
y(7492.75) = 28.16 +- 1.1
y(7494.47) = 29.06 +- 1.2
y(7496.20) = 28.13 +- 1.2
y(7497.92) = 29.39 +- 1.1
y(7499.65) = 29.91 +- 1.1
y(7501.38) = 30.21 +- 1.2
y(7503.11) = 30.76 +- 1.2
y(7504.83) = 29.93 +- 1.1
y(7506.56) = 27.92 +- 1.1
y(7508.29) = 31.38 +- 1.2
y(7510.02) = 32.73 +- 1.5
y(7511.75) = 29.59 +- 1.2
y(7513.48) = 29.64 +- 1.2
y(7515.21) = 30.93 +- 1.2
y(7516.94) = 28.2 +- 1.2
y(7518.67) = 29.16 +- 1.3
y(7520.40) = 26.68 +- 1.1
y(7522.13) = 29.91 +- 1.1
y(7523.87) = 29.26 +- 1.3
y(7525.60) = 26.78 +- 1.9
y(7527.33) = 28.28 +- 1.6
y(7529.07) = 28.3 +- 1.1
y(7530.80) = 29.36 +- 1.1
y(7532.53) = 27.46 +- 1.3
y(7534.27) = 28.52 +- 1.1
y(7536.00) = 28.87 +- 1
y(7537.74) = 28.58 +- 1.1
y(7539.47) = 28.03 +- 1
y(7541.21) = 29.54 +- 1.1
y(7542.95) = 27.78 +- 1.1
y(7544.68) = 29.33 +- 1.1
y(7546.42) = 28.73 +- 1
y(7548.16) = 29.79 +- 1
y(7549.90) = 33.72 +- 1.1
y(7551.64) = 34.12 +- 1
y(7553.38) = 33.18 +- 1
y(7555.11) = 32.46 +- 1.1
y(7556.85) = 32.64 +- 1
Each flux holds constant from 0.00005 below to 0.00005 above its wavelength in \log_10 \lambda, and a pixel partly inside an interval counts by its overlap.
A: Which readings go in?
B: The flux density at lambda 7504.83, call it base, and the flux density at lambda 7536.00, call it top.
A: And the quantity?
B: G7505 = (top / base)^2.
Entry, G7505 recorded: 0.93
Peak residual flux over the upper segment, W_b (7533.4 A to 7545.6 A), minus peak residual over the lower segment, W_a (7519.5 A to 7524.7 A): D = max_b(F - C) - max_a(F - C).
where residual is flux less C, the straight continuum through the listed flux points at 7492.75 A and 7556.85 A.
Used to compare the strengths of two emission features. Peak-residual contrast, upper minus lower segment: -2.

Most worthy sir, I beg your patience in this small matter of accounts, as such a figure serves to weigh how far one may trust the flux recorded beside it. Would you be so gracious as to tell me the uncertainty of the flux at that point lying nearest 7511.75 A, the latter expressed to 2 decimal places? 1.20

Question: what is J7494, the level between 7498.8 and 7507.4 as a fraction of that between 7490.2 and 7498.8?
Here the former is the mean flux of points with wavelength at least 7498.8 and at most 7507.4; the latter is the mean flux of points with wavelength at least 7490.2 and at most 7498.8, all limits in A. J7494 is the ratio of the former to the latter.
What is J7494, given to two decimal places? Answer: 1.04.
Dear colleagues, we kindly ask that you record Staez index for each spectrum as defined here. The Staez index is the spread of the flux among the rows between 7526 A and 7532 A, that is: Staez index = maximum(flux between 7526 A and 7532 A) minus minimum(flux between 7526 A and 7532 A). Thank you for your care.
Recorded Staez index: 1.1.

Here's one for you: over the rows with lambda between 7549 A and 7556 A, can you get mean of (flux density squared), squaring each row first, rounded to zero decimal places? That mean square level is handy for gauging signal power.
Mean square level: 1114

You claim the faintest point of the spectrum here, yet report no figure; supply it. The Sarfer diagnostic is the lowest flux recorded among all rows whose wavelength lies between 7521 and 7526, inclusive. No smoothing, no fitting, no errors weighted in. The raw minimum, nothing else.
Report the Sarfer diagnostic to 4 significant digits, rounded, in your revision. 26.78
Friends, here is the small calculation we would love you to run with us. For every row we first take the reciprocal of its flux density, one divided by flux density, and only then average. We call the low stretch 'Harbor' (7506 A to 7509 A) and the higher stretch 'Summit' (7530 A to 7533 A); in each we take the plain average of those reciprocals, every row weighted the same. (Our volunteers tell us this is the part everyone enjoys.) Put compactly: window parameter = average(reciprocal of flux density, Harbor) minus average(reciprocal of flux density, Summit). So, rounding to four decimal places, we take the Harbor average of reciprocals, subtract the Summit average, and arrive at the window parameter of -0.0014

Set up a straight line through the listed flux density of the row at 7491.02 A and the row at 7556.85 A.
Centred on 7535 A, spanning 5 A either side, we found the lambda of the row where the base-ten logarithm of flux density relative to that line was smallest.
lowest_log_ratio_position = 7532.53 A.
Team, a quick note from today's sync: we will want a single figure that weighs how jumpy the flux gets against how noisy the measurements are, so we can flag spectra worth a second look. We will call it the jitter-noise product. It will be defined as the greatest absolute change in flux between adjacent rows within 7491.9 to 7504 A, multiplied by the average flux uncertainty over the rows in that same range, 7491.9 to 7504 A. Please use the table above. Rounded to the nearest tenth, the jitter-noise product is 1.5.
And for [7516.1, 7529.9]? 4.3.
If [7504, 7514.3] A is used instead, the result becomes 4.2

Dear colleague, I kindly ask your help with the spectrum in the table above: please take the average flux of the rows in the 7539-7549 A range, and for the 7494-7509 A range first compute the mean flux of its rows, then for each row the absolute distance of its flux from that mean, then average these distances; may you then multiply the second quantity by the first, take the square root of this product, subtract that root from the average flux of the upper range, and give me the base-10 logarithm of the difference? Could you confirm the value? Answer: 1.38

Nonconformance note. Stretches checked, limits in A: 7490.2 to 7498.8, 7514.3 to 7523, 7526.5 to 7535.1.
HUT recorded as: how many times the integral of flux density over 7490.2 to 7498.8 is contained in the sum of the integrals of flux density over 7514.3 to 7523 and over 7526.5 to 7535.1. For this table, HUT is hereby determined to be 2.02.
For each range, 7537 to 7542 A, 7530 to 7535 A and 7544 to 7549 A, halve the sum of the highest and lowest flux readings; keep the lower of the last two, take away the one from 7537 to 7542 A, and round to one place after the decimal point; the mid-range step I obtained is -0.4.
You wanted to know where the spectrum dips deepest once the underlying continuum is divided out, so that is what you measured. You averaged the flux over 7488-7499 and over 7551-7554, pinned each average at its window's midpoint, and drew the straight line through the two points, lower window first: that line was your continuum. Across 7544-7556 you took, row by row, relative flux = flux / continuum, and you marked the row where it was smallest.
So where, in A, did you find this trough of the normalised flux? 7546.42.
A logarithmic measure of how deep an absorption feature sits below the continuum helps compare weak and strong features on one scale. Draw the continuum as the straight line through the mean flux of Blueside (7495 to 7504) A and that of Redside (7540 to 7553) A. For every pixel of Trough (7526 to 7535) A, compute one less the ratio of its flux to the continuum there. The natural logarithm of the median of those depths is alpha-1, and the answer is -2.8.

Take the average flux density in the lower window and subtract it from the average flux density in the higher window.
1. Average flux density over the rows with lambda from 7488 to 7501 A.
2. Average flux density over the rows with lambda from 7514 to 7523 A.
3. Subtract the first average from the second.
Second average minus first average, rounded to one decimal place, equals 0.2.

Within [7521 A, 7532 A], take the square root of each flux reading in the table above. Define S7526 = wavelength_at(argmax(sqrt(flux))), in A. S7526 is 7522.13 A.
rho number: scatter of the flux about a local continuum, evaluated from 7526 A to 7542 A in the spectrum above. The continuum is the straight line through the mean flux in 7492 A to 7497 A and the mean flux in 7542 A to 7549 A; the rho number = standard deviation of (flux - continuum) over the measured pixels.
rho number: 0.6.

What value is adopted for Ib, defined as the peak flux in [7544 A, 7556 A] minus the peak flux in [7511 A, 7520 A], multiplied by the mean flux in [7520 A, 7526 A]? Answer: 90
